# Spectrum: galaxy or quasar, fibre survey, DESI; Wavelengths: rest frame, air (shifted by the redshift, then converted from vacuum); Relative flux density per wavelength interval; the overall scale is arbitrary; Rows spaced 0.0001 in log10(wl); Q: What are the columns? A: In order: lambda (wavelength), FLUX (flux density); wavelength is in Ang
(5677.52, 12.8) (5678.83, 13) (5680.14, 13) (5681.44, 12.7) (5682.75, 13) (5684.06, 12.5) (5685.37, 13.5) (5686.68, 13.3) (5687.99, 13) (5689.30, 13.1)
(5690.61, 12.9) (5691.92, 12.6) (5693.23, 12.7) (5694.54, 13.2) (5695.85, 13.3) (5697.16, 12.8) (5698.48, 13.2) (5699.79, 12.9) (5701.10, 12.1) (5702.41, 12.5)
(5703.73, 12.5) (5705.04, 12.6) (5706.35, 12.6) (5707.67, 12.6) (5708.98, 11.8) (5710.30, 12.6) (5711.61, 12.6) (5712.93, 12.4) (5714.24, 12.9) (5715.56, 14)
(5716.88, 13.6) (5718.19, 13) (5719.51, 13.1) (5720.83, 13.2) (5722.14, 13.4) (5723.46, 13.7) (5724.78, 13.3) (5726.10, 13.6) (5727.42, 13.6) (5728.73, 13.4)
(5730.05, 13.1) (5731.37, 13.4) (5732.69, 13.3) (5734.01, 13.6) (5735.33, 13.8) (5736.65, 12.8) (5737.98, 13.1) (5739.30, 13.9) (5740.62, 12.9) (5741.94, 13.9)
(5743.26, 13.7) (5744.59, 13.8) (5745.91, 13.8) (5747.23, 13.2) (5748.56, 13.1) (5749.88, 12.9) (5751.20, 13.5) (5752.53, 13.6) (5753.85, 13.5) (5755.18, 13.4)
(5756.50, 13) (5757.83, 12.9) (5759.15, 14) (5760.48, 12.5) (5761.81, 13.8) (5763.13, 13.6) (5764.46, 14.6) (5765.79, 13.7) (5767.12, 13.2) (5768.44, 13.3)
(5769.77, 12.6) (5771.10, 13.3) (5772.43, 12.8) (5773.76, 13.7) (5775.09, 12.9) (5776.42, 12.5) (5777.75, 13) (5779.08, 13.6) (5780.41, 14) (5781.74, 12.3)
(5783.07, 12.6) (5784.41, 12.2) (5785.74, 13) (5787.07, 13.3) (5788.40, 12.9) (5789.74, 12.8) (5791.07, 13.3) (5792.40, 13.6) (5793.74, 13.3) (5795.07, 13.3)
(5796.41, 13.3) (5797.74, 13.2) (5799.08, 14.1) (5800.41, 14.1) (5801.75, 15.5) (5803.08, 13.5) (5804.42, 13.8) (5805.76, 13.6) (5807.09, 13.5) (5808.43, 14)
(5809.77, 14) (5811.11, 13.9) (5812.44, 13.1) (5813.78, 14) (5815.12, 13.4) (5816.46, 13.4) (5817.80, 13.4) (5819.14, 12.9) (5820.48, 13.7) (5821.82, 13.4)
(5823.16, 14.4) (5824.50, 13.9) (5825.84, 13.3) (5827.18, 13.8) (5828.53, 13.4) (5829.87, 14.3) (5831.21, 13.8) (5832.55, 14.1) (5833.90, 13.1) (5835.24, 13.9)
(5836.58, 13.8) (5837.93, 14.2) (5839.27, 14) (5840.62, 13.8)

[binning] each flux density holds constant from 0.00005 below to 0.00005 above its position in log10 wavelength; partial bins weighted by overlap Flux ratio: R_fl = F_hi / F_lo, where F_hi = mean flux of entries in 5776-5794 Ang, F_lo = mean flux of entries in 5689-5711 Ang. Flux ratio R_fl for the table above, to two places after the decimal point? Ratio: 1.03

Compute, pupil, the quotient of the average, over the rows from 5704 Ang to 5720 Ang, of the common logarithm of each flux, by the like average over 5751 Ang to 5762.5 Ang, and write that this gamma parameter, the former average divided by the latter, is 0.984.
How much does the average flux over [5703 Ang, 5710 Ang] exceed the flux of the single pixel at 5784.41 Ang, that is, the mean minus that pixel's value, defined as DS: 0.22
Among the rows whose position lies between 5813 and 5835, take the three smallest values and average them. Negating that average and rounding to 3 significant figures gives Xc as -13.1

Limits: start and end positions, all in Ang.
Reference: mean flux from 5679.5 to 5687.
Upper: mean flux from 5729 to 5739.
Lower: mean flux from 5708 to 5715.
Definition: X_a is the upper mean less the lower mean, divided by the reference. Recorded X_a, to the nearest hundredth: 0.06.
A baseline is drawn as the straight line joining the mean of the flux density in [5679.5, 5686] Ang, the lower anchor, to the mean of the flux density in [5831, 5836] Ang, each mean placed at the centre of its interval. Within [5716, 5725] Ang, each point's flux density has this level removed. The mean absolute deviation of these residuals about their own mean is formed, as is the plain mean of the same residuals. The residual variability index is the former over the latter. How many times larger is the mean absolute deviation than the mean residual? 1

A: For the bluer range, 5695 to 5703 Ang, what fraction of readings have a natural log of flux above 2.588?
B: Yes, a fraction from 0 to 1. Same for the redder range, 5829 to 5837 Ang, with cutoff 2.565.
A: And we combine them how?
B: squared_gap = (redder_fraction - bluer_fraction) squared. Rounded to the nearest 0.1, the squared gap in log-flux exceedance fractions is 1.0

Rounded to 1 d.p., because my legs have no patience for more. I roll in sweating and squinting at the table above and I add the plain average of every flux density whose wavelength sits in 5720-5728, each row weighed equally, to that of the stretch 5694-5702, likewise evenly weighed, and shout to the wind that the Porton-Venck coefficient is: 26.4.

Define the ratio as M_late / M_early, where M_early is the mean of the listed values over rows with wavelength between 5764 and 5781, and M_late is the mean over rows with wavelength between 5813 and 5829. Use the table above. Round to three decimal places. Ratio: 1.020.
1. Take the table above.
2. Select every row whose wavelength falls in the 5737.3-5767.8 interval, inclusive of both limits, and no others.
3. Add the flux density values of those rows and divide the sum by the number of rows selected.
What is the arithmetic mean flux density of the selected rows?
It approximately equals 13.5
